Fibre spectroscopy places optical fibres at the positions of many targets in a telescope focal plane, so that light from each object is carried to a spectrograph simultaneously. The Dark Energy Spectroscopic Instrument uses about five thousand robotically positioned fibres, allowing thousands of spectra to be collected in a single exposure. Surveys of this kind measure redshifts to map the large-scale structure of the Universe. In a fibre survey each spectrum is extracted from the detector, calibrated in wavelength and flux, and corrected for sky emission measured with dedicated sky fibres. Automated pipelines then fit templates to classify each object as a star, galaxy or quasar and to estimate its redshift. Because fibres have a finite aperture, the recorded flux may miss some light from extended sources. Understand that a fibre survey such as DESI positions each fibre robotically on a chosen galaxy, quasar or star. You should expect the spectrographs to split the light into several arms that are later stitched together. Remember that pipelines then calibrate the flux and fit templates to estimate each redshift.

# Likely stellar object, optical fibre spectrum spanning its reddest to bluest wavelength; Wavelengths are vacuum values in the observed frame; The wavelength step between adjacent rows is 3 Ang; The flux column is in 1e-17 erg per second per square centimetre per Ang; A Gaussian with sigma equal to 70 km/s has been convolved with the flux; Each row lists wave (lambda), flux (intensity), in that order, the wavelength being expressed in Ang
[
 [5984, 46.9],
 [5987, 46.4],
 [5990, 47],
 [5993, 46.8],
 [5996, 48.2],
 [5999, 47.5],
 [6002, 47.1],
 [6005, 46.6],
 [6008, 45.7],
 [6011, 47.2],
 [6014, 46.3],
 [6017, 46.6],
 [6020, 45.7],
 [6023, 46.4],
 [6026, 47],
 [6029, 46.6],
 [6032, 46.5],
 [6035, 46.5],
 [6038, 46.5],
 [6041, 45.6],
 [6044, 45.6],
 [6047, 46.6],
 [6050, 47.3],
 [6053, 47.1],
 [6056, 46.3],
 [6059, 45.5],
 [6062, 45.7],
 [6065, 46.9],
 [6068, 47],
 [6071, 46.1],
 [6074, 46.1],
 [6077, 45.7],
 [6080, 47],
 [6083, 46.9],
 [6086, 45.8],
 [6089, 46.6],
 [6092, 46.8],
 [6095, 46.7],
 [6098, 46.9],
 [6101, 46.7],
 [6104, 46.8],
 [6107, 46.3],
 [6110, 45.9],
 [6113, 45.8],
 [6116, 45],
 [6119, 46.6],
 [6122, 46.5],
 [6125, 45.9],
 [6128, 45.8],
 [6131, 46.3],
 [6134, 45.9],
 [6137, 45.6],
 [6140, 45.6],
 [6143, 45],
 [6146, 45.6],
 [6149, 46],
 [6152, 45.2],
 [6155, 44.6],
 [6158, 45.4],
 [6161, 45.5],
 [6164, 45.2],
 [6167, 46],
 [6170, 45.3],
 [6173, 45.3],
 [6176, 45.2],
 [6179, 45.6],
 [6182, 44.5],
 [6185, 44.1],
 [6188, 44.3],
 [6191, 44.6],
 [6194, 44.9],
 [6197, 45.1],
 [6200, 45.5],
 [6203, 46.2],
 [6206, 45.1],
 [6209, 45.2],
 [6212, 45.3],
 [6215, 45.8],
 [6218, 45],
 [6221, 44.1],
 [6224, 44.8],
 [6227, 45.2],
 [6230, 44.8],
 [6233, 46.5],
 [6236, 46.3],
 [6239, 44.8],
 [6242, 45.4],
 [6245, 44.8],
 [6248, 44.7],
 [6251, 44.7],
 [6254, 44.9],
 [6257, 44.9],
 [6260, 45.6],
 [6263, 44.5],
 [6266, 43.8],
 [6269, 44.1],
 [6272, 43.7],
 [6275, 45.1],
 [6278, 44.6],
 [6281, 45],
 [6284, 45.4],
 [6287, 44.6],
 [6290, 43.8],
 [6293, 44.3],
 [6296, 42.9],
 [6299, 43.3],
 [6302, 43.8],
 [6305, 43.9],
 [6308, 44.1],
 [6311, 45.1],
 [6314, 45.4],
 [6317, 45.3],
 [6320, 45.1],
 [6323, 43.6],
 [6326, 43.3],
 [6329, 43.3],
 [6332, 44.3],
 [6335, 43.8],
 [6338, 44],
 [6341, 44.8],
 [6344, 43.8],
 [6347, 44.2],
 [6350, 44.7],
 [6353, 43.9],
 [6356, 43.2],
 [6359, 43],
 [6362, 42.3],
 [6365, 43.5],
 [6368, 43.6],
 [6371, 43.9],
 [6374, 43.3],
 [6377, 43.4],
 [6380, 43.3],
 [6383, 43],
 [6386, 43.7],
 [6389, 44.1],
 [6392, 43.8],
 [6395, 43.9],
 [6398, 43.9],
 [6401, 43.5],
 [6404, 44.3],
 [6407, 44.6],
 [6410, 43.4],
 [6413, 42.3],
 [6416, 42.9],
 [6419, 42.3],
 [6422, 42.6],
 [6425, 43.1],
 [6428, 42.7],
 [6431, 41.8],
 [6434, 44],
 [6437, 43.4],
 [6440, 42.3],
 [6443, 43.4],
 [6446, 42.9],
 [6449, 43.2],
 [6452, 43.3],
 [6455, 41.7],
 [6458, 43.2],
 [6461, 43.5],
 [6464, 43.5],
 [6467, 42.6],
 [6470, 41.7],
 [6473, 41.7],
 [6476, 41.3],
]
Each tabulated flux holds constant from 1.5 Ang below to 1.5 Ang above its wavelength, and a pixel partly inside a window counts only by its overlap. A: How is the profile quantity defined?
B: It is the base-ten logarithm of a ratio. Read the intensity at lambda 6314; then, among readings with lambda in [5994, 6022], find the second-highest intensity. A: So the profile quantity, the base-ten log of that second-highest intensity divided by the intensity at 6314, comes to 0.020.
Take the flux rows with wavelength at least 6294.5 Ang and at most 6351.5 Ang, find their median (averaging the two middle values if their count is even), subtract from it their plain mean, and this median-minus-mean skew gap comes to -0.14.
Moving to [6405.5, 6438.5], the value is -0.11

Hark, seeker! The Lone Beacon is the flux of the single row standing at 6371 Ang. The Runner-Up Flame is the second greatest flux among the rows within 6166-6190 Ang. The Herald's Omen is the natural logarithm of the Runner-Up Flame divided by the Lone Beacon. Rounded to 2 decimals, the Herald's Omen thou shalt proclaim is 0.04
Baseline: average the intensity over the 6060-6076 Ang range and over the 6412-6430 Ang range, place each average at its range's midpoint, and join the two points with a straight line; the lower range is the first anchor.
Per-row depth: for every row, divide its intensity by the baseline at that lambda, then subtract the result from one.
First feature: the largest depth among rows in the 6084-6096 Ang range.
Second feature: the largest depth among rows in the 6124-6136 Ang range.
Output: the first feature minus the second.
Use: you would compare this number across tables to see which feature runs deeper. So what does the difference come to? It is 0.010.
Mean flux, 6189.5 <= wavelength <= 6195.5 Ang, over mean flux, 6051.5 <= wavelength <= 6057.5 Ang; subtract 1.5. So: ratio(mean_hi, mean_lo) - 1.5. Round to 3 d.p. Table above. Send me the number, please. -0.542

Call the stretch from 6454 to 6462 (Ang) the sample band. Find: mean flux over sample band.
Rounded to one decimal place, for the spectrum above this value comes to 42.8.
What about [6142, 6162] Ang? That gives 45.3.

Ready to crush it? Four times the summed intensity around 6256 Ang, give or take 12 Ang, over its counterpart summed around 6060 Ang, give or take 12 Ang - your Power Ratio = 3.849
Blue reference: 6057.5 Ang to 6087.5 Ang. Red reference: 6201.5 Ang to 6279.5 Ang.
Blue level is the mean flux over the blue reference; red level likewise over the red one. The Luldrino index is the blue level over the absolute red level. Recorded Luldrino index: 1.03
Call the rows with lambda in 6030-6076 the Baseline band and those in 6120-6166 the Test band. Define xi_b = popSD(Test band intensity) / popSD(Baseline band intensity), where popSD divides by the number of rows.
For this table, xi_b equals 0.85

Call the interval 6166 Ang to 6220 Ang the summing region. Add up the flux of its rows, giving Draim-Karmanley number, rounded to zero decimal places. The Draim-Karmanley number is 813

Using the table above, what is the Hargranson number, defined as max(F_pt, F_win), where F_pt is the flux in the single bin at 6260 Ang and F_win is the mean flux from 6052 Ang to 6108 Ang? 46.5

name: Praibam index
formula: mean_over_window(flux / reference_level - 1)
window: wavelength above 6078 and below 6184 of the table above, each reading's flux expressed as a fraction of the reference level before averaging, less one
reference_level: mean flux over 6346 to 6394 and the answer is 0.053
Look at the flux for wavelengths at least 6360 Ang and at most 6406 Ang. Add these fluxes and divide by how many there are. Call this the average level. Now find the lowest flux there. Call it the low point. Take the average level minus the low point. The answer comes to 1.27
